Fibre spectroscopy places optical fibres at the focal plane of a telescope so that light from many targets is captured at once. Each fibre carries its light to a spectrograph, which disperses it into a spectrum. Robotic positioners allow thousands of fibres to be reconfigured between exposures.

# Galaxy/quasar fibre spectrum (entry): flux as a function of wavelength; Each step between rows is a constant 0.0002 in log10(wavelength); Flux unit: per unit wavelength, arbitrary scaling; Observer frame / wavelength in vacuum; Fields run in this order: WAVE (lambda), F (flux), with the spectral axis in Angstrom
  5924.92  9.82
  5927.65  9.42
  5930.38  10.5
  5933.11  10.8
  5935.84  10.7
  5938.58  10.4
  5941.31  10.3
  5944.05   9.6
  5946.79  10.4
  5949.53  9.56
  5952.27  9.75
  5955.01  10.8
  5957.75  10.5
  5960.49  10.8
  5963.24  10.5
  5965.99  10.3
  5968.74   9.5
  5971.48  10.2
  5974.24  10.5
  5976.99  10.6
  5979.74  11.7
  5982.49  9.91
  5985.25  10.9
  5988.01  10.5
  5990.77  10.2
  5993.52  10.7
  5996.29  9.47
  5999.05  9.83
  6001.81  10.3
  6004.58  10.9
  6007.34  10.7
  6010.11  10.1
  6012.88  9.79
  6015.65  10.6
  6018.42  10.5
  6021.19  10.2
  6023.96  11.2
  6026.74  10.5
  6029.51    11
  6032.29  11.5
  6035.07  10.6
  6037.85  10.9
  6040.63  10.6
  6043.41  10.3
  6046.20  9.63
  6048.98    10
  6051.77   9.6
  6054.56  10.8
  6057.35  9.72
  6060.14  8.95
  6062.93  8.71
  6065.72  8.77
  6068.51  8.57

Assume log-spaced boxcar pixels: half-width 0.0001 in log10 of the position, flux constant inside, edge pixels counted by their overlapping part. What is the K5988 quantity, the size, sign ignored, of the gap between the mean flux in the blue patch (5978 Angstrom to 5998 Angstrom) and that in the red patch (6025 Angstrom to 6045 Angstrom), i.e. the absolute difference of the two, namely 0.3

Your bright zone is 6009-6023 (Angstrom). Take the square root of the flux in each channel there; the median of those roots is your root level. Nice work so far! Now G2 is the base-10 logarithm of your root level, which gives 0.504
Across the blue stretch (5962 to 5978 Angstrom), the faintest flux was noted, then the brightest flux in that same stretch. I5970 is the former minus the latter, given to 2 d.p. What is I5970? -1.10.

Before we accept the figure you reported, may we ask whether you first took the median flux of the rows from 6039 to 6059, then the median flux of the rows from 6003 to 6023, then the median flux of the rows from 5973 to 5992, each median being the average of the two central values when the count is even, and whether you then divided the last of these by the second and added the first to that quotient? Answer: 11.0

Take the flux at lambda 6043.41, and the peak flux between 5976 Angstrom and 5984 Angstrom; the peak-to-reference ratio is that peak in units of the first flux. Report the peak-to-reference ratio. 1.14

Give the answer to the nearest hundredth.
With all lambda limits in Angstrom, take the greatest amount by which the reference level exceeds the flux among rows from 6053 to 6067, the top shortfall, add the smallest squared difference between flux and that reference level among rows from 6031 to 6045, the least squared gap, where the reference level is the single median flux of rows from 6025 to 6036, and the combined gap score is 2.10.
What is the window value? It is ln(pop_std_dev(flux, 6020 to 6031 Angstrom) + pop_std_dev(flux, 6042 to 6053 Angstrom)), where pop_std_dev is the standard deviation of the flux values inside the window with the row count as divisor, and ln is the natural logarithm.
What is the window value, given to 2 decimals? -0.38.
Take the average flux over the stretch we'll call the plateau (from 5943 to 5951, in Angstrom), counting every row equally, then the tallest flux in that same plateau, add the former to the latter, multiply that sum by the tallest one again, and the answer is 211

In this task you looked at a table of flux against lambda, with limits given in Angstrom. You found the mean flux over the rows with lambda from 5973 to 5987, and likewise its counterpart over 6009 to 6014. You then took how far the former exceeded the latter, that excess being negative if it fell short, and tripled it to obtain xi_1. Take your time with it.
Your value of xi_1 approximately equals 2.3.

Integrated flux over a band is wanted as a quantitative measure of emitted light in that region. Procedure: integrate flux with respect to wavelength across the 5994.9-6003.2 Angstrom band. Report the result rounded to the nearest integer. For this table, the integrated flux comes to 82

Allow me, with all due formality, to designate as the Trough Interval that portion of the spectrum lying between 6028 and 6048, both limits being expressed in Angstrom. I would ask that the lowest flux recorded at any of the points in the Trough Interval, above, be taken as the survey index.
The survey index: 9.63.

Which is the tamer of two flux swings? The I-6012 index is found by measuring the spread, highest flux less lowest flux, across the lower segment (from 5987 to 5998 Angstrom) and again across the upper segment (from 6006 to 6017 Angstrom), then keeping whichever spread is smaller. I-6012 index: 0.91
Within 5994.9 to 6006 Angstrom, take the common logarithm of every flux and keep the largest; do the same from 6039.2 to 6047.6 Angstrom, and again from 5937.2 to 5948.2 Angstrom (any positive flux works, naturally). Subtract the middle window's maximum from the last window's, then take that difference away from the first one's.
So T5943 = 1.05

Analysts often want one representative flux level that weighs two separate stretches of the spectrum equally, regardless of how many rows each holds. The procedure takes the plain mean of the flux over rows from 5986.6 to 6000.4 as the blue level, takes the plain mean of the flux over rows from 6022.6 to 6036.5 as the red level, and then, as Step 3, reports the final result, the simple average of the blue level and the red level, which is 10.55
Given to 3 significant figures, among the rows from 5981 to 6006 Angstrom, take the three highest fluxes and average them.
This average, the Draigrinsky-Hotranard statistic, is 10.8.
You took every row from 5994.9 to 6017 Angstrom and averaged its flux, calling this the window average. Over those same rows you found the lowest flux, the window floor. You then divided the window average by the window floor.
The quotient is 1.078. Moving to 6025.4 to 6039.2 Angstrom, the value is 1.038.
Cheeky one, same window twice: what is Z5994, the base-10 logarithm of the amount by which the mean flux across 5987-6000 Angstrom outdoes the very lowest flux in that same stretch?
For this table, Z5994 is -0.17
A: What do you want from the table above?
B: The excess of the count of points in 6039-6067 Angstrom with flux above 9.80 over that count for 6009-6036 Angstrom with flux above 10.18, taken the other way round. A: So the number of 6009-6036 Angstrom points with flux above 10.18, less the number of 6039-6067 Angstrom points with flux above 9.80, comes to 4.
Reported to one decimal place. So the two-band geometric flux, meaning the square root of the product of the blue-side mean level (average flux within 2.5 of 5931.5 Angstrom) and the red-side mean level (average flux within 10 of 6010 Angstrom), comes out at 10.5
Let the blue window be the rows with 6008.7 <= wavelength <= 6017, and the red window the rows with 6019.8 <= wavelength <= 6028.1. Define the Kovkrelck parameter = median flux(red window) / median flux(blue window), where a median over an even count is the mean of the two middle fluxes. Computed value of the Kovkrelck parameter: 1.04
